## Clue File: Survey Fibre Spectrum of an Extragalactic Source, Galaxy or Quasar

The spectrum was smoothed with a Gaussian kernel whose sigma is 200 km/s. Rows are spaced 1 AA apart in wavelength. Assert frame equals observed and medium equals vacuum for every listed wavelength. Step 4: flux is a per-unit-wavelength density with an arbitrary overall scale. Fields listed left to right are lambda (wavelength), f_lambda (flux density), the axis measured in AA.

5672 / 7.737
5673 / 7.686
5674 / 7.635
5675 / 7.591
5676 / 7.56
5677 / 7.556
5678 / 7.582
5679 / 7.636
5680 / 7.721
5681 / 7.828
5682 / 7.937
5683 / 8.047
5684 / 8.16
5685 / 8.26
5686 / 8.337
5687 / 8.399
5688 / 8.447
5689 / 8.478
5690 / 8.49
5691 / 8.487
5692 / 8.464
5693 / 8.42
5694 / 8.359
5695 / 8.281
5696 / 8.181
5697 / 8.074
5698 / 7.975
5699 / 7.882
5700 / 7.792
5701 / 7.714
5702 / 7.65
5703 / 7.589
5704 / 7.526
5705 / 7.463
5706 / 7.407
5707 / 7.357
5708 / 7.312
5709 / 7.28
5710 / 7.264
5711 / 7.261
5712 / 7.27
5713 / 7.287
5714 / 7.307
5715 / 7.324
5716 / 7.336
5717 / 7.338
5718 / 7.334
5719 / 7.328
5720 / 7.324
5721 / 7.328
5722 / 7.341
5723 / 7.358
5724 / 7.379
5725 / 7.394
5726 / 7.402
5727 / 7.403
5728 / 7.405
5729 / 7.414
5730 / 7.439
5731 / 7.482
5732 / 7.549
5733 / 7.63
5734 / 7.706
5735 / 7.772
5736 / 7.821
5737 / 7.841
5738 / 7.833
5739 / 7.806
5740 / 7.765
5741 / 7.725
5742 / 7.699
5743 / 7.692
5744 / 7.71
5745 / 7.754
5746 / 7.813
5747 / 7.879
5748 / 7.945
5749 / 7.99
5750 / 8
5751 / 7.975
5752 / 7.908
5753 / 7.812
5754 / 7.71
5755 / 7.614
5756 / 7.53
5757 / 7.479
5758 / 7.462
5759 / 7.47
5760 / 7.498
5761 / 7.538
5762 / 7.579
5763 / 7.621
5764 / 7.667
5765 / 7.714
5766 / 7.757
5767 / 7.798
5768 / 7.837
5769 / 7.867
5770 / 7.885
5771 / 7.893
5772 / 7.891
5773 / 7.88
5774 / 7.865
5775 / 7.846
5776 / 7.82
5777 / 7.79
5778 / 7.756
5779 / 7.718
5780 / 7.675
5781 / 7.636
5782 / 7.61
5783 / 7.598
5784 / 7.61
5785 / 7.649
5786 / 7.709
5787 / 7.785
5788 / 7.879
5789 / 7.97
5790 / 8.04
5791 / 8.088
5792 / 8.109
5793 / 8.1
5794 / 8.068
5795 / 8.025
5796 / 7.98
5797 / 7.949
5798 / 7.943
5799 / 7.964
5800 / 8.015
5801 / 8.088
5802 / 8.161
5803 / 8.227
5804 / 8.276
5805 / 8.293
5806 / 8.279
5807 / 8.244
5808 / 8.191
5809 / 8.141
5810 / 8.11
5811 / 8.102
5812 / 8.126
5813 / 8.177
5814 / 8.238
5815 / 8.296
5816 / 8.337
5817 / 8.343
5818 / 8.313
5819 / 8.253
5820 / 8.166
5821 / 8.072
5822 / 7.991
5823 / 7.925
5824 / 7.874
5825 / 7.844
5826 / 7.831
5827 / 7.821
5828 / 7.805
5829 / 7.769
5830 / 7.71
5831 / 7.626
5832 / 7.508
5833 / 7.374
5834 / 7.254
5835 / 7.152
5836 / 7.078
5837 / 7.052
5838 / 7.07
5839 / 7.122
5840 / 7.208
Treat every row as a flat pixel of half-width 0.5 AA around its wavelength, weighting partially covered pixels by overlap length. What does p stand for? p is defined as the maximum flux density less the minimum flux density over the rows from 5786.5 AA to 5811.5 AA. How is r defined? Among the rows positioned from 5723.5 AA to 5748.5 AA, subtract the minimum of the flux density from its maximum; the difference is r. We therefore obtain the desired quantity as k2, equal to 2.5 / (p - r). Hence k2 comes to -43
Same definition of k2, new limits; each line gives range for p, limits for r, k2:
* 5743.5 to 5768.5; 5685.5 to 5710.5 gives -4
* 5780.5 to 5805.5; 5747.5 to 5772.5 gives 16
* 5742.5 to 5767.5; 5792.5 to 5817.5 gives 18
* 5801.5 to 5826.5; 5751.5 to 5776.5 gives 38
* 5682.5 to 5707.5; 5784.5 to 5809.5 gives 5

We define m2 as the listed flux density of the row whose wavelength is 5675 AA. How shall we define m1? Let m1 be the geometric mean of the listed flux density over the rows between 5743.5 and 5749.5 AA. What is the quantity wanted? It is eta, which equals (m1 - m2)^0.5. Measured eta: 0.51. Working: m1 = 7.8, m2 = 7.591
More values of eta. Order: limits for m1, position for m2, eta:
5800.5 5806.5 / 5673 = 0.73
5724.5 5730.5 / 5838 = 0.58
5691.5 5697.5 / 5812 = 0.41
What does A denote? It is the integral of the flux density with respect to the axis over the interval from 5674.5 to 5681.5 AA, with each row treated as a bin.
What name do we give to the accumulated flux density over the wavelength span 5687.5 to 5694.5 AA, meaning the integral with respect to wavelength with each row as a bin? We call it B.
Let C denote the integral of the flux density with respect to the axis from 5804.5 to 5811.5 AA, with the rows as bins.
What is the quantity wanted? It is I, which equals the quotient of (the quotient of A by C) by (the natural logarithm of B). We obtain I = 0.228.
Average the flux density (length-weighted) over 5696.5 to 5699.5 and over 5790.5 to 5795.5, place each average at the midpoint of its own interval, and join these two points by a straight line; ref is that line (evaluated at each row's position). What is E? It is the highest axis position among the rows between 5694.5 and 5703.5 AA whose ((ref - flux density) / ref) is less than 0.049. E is 5702 AA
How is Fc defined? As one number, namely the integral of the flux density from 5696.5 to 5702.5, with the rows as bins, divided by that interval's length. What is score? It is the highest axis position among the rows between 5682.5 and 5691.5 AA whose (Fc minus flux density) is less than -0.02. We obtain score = 5691 AA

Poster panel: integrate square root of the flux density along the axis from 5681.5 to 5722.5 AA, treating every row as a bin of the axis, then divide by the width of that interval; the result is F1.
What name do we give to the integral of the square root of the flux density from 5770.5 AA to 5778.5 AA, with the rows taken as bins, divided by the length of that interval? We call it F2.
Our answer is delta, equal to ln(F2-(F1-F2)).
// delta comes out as 1.03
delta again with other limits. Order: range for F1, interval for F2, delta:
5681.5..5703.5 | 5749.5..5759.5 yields 0.99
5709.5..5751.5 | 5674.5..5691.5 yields 1.07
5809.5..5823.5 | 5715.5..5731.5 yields 0.94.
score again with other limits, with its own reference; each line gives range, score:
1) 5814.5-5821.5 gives 5821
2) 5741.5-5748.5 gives 5748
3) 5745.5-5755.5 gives 5752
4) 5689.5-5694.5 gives 5694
